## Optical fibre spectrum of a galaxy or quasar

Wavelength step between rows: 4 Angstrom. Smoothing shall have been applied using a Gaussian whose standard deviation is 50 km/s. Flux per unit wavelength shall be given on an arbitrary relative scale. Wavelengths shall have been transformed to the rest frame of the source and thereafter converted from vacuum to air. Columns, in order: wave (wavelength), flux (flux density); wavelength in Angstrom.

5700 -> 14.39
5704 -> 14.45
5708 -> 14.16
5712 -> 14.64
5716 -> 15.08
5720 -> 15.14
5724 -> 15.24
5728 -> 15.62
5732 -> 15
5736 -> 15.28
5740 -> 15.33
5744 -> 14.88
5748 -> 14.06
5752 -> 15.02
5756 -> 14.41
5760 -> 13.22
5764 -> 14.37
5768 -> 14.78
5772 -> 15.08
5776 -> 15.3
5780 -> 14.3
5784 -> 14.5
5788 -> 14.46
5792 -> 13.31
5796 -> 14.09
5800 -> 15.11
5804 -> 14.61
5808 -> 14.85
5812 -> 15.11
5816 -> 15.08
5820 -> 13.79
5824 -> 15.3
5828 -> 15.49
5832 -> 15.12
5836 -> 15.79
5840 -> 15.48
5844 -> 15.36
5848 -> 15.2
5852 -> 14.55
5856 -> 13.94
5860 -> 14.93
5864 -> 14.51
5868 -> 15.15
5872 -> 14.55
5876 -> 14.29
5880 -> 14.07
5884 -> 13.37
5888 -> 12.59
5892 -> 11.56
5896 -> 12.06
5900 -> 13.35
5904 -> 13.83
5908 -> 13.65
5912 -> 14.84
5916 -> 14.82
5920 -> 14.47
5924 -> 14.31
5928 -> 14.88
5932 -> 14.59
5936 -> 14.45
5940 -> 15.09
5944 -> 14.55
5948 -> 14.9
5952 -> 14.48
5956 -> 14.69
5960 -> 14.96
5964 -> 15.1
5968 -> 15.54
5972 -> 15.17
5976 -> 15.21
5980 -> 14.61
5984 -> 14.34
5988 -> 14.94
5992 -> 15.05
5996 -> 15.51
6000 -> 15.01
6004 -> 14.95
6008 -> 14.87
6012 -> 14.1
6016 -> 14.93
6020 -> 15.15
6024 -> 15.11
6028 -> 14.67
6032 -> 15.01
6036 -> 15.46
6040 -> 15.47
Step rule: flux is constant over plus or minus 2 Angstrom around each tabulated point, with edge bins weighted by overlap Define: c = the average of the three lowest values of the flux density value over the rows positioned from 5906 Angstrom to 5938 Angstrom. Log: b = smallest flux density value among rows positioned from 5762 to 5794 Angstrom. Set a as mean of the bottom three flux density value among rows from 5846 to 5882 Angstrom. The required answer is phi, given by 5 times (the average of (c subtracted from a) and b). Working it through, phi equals 33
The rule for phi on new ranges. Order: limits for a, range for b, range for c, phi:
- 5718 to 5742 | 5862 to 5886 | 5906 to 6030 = 36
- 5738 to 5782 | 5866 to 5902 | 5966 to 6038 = 28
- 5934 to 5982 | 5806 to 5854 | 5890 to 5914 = 40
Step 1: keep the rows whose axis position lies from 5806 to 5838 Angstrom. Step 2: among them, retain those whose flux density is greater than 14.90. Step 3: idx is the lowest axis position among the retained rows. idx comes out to 5812 Angstrom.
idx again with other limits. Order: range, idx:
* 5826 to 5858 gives 5828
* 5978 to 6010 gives 5988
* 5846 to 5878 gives 5848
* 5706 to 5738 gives 5716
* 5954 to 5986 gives 5960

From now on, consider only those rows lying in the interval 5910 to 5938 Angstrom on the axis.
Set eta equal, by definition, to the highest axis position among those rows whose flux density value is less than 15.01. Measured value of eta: 5936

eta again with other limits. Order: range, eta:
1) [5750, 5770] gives 5768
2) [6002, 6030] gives 6028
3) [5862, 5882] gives 5880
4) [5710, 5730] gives 5712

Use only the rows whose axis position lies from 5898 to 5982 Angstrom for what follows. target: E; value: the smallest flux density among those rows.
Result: 13.35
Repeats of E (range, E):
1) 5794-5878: 13.79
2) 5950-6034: 14.1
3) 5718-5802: 13.22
